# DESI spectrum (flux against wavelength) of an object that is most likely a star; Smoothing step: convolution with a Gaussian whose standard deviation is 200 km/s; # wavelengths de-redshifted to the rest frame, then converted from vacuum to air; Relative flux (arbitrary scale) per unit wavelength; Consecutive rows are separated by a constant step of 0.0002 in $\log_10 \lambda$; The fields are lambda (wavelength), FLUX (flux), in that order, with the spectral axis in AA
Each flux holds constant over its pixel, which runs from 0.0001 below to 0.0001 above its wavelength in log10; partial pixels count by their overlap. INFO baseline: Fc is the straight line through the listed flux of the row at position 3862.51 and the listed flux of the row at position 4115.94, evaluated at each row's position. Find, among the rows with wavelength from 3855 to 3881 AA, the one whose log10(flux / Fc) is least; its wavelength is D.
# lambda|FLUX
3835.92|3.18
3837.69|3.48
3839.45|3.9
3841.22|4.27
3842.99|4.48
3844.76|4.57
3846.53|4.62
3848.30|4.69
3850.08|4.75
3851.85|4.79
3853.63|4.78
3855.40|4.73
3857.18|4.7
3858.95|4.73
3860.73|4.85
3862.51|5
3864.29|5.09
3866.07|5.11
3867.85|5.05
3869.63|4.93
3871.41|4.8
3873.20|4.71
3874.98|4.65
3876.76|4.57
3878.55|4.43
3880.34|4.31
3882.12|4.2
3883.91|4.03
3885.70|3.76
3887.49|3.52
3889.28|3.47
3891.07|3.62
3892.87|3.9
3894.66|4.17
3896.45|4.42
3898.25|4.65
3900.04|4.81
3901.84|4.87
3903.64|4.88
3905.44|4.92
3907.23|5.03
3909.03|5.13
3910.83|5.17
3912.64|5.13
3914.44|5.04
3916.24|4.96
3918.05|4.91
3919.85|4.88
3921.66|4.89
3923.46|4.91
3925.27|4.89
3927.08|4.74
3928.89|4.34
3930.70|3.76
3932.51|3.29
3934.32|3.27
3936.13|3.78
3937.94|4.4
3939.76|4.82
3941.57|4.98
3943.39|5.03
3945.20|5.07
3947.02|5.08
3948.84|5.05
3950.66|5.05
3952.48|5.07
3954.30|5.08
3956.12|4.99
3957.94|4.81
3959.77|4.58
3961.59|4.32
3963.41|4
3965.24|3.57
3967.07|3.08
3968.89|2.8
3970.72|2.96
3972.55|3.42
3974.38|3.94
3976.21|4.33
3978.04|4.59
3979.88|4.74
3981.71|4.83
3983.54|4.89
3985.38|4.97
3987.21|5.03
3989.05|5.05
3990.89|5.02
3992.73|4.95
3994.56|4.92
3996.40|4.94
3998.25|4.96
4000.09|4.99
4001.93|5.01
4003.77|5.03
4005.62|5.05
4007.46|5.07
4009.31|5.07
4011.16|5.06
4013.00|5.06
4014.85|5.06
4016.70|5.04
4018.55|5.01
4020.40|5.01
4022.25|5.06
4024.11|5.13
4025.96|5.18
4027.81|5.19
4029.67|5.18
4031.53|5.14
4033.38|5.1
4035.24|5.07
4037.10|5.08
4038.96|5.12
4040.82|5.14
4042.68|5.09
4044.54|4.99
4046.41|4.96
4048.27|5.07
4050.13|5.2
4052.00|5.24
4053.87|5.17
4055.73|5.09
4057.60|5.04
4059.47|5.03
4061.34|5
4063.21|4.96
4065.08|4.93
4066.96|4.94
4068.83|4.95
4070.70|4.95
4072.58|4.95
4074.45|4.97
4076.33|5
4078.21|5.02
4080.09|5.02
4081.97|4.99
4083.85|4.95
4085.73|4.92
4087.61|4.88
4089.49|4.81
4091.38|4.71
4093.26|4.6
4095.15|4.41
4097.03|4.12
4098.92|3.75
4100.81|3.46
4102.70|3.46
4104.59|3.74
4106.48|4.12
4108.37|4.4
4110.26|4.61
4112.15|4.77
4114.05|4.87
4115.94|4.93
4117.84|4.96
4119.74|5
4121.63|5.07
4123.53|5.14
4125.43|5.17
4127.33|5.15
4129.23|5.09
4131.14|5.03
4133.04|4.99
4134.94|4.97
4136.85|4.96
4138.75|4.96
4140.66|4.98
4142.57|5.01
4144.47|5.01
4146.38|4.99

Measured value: 3880.34 AA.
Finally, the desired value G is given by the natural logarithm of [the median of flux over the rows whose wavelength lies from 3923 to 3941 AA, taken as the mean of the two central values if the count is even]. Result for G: 1.47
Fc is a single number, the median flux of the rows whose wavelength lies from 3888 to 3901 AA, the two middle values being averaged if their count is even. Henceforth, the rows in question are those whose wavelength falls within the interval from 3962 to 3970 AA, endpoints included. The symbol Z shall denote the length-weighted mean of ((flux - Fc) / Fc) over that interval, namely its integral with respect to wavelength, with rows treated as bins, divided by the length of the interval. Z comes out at -0.182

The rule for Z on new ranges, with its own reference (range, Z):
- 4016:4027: 0.217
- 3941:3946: 0.206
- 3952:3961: 0.170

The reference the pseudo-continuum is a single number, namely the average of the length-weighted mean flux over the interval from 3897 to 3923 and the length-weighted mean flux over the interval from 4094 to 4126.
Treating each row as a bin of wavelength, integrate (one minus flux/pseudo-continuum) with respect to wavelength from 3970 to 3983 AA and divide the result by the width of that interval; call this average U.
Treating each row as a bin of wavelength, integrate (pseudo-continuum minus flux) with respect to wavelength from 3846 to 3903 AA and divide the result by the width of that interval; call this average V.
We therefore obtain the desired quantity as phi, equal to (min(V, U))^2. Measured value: 0.013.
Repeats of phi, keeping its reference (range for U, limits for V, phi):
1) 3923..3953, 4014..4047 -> 0.149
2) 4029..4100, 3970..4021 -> 0.008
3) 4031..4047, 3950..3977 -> 0.006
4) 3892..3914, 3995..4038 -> 0.131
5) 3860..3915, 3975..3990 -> 0.007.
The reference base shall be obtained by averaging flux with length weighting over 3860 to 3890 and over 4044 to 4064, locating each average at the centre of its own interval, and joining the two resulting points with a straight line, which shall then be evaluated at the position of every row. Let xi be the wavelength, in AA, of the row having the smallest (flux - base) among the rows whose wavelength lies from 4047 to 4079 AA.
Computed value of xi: 4072.58 AA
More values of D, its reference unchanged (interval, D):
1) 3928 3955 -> 3934.32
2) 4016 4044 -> 4018.55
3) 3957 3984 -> 3968.89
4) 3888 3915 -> 3889.28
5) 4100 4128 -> 4100.81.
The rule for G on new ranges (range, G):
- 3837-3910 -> 1.55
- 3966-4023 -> 1.61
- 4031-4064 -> 1.63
